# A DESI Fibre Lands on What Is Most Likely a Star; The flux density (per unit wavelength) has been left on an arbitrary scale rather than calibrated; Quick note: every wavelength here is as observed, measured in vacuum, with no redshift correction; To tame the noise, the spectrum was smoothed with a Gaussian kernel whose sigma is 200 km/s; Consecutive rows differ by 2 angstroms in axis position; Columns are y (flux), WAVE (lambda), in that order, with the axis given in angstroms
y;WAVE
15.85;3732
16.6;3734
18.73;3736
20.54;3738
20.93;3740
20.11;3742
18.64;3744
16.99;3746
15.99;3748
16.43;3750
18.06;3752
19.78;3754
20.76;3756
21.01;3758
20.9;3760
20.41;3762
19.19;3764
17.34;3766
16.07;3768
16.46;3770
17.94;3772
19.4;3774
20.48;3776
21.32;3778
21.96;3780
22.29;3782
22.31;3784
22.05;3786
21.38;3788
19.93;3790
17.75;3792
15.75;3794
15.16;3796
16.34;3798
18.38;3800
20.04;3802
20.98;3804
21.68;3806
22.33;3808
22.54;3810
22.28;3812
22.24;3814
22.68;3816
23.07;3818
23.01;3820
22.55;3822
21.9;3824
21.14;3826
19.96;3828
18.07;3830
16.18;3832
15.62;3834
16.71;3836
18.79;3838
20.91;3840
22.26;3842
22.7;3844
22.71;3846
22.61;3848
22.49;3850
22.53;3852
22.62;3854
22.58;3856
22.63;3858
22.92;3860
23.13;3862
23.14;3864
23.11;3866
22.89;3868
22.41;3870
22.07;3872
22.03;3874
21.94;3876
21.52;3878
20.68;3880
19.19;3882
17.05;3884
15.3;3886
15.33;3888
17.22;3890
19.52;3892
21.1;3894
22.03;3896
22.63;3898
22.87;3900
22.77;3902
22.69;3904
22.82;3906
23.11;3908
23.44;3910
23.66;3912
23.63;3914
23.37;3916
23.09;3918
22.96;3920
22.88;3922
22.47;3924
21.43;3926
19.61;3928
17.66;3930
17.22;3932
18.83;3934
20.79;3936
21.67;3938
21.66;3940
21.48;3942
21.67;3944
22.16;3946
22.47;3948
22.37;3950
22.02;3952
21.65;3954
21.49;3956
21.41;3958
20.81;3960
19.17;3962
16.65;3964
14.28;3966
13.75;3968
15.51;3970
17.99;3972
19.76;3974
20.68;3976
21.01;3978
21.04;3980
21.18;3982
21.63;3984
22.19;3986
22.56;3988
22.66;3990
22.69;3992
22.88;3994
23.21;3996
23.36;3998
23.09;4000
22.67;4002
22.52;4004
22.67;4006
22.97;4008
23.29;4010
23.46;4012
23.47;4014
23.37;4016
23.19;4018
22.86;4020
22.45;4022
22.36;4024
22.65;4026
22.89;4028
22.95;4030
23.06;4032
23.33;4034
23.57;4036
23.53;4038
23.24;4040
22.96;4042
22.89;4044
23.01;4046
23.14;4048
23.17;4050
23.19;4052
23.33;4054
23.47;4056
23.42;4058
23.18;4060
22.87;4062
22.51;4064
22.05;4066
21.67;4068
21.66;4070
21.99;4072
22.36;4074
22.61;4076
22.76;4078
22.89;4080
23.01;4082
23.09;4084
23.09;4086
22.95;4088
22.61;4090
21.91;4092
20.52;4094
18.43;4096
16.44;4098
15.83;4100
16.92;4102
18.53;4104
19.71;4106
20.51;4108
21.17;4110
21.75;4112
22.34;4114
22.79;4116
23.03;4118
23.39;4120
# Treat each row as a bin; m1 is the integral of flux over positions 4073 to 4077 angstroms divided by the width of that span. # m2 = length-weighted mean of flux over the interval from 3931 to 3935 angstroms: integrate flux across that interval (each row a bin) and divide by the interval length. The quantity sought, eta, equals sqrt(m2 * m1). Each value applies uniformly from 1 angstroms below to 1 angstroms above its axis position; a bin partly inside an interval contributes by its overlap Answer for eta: 20.1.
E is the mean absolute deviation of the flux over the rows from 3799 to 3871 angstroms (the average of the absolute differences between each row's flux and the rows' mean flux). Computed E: 1.6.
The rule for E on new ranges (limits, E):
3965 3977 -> 2.5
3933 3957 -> 0.6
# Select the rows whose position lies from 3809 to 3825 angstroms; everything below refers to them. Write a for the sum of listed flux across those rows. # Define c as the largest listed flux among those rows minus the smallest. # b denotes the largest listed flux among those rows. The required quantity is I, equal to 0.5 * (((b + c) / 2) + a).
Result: 96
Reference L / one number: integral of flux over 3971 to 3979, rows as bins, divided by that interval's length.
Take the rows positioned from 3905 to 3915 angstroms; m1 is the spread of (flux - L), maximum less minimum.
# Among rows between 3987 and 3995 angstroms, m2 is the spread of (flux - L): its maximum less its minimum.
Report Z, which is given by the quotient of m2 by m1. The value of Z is 0.4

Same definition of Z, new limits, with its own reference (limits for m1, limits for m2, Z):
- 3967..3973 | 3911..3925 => 0.3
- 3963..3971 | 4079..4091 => 0.2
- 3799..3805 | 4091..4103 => 2.3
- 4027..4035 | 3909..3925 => 2.7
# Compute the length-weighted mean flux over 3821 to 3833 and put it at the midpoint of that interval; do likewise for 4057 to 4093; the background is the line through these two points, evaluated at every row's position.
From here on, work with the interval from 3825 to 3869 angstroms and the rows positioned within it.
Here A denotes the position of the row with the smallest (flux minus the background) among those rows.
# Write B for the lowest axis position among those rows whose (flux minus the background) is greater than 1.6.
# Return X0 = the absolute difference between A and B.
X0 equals 8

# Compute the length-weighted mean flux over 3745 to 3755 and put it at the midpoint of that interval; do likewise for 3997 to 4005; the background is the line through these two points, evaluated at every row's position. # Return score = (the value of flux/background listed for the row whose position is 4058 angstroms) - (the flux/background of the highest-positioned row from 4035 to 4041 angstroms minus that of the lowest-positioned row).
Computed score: 0.99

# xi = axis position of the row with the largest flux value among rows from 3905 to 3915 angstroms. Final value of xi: 3912 angstroms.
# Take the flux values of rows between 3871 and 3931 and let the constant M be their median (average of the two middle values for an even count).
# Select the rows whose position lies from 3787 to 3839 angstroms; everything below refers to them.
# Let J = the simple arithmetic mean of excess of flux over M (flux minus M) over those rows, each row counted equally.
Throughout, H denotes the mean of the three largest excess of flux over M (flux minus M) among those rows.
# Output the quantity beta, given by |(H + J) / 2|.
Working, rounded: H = 0.9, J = -2.2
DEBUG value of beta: 0.7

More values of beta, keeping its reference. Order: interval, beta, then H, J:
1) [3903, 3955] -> 0.6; 1.5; -0.2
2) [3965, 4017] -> 0.3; 1.4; -0.7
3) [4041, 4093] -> 1.0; 1.4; 0.7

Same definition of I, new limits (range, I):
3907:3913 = 41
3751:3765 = 76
